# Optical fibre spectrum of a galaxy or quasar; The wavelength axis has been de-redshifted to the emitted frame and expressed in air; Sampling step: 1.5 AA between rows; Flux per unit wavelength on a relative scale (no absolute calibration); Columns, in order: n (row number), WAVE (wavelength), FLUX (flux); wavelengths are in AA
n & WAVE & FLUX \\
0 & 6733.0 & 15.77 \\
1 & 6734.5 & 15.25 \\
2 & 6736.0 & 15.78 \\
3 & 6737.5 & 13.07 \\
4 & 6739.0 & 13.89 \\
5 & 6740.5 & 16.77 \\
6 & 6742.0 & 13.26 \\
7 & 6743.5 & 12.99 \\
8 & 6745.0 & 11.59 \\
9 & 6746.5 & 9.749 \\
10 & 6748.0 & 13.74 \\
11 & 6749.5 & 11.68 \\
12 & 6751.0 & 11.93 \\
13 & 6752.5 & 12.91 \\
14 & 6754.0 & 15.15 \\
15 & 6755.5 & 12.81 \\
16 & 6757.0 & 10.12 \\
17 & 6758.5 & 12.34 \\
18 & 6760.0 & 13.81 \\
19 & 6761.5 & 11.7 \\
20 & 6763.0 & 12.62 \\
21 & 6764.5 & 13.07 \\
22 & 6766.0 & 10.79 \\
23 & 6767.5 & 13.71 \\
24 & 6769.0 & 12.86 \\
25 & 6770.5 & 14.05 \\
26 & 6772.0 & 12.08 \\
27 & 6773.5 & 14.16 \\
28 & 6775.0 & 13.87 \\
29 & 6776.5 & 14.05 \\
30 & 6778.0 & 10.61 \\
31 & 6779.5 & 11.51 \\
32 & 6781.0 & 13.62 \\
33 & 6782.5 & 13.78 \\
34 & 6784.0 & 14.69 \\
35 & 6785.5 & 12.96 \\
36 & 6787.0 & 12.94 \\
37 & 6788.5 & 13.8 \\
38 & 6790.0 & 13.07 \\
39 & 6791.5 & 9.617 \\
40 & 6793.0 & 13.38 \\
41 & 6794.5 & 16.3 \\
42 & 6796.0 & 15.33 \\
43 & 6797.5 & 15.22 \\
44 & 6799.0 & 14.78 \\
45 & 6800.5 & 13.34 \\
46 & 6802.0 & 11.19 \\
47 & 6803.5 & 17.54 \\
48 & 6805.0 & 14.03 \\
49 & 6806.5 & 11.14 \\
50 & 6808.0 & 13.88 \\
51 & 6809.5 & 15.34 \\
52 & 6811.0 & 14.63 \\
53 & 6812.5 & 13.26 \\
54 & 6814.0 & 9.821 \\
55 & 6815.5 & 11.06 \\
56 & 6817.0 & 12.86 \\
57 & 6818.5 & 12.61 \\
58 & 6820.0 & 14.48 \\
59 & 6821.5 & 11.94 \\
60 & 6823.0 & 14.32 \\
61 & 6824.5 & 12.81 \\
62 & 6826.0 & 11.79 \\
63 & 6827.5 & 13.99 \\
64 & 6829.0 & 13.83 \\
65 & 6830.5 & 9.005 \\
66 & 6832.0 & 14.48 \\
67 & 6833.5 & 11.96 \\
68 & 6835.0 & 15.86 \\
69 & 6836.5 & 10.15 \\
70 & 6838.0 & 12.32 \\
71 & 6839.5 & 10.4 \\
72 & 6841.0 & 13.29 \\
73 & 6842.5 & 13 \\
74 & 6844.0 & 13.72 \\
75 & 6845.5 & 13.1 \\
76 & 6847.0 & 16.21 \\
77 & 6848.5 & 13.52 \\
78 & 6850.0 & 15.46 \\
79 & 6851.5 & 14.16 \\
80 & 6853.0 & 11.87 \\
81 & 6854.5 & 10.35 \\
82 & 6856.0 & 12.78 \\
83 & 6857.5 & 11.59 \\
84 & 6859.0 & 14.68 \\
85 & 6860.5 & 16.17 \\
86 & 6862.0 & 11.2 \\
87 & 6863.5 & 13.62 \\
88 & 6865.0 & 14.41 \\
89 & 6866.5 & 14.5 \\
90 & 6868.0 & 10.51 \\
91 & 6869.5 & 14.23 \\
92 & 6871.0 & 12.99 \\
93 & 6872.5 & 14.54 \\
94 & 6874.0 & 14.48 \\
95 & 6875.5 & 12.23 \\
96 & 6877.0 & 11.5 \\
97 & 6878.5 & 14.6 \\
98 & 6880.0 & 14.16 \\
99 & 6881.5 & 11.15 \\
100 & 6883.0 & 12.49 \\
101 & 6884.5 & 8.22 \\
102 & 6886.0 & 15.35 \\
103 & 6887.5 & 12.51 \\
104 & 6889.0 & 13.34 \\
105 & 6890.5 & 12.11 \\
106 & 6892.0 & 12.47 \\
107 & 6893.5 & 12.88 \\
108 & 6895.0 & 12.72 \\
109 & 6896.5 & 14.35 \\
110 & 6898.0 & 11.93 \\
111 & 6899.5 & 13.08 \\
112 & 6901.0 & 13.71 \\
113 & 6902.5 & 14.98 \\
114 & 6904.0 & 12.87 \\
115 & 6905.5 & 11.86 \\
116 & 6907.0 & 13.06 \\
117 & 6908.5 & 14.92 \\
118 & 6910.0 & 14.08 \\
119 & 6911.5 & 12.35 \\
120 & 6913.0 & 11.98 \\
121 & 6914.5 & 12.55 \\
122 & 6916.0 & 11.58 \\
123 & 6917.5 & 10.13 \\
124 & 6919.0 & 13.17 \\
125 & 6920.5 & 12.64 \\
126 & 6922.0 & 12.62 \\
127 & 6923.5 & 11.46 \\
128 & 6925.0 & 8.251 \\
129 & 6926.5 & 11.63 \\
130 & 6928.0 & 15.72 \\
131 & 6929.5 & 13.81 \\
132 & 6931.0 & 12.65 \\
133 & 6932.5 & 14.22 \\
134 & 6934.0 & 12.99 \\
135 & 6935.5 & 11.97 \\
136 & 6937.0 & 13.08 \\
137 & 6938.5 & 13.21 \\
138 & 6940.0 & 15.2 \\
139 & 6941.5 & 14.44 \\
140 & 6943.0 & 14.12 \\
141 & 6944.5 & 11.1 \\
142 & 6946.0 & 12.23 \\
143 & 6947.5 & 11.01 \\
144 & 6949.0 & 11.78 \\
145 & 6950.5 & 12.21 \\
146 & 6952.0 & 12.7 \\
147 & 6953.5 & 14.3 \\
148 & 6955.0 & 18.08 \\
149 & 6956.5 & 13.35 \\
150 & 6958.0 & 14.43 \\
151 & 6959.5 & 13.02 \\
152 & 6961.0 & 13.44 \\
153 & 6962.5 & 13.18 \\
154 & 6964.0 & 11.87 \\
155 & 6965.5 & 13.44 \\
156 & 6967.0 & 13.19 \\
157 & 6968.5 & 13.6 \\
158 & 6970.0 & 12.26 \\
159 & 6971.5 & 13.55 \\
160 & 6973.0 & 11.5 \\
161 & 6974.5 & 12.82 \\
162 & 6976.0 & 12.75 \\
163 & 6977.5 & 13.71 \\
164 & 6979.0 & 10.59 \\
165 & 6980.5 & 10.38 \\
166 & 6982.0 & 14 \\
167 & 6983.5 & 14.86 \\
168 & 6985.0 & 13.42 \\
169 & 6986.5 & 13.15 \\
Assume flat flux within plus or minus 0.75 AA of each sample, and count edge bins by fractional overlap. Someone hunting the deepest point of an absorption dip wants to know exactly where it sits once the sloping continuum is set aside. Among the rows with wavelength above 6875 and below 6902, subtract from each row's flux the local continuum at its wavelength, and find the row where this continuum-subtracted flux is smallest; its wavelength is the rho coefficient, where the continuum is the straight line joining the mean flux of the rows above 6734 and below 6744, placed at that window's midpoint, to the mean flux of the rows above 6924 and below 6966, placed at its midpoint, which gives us 6884.5 AA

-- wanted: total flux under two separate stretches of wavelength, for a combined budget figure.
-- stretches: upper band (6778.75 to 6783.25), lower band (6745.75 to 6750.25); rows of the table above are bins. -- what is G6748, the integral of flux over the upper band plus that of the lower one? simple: 111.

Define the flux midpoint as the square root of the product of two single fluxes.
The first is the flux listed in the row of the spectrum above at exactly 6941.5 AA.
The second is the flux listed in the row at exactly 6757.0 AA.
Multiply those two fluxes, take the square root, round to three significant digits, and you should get 12.1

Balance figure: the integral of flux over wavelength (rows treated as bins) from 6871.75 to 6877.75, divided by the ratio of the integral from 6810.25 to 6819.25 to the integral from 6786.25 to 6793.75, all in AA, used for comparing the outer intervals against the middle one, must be 67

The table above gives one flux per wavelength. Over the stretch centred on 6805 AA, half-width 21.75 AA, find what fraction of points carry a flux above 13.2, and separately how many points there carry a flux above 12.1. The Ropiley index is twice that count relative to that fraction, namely 80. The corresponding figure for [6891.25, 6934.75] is 152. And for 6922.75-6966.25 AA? 94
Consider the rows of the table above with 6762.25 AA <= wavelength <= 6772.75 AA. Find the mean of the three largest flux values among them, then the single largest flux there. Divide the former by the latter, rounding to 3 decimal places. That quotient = 0.969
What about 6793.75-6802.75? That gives 0.958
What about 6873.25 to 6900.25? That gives 0.965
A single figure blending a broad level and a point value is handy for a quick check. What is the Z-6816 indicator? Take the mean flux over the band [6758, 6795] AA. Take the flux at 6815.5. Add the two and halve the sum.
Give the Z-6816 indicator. 12.0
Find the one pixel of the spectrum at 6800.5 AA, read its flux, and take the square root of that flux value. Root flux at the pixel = 3.65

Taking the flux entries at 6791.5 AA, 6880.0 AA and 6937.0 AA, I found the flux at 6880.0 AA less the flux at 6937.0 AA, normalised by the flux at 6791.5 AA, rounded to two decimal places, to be 0.11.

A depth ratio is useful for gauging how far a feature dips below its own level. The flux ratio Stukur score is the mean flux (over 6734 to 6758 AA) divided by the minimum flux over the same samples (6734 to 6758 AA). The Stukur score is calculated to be 1.35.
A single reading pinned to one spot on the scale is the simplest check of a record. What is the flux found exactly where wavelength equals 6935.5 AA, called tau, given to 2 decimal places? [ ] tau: 11.97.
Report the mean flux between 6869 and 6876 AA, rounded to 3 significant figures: 13.7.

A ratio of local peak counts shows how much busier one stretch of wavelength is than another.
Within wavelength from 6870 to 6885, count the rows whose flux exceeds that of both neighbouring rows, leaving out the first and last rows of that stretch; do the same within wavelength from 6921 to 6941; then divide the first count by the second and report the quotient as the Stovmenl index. 1.5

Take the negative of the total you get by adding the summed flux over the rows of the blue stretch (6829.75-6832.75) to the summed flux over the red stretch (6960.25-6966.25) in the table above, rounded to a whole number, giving -75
